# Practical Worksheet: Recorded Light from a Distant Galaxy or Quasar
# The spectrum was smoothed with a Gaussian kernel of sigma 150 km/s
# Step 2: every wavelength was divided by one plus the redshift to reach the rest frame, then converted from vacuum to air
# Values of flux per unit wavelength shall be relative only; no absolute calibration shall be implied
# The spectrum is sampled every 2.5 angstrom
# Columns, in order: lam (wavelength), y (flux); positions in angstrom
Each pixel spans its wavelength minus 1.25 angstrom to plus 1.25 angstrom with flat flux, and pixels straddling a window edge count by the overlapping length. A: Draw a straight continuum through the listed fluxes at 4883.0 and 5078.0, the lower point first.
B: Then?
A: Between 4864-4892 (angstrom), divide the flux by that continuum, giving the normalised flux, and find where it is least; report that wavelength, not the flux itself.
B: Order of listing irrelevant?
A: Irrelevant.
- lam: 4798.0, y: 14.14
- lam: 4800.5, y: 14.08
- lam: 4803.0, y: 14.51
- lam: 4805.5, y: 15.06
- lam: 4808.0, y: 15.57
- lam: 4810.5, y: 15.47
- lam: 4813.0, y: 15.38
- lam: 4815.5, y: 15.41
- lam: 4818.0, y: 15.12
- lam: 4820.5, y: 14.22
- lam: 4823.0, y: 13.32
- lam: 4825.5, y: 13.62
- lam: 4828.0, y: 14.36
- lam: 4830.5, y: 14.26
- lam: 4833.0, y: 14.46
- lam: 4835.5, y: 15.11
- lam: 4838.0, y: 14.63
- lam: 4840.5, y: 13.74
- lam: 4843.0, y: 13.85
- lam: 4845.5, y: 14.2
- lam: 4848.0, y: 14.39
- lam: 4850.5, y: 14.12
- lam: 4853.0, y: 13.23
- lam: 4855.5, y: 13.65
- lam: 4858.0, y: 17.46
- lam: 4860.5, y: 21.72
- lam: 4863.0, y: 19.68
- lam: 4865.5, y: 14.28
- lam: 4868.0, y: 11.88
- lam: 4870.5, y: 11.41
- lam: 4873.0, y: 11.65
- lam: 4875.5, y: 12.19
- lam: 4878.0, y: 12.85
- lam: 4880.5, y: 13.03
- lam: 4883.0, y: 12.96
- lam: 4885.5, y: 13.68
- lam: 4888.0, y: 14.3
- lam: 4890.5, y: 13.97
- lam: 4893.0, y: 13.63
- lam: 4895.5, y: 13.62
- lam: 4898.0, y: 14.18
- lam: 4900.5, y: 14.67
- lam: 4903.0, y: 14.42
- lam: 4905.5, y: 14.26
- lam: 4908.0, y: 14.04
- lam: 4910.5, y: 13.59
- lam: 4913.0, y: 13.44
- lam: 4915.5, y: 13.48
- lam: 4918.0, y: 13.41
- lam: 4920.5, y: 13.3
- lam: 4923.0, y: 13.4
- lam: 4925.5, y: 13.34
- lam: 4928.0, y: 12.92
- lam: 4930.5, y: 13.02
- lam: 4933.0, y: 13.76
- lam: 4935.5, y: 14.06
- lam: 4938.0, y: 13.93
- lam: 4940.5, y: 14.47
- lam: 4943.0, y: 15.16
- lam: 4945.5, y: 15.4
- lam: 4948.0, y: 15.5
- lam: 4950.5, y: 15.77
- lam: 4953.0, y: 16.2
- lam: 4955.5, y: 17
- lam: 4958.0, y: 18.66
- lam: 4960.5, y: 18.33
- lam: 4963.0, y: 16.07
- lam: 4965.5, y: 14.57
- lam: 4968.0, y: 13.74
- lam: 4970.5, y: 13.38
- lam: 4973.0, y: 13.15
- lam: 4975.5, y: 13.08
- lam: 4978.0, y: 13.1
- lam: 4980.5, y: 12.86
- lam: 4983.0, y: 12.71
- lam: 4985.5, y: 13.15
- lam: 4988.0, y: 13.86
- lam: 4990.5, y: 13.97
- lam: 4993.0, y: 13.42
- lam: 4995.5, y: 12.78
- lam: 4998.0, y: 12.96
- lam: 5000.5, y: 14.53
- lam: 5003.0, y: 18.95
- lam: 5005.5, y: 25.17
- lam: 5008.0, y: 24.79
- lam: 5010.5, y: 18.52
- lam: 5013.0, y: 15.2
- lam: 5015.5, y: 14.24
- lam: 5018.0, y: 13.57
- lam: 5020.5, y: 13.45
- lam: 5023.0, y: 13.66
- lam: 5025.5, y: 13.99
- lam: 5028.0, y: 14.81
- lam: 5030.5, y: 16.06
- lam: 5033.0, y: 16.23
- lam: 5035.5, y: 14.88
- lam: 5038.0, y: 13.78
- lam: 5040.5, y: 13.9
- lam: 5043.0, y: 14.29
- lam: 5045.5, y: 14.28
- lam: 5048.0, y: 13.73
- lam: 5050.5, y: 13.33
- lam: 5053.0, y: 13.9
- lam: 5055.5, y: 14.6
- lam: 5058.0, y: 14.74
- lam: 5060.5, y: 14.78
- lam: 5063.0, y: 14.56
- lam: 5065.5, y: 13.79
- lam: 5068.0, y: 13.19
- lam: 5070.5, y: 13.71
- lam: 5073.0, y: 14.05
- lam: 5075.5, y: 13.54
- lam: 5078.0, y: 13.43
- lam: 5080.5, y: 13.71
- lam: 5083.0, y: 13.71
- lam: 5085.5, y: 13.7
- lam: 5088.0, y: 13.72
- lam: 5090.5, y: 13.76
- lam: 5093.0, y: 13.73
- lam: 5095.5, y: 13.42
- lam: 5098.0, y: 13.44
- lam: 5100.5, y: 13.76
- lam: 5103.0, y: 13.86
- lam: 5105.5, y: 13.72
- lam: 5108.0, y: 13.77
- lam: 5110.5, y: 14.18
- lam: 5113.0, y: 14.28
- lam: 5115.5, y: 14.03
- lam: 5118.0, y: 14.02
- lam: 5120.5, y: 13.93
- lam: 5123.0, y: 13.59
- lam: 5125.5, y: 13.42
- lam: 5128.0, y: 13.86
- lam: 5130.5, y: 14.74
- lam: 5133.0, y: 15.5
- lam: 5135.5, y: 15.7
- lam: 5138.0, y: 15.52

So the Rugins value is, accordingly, 4870.5 angstrom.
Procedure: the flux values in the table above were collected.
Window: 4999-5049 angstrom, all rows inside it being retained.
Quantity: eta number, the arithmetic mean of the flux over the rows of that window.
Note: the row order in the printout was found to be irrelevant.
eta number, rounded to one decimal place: 15.9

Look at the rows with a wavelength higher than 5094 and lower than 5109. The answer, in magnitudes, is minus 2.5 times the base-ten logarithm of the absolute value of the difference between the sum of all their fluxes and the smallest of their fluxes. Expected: -4.59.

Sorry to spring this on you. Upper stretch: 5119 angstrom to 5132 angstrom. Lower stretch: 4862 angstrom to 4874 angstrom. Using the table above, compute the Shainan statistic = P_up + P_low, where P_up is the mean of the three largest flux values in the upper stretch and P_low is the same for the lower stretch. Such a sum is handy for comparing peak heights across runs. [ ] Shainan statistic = 29.5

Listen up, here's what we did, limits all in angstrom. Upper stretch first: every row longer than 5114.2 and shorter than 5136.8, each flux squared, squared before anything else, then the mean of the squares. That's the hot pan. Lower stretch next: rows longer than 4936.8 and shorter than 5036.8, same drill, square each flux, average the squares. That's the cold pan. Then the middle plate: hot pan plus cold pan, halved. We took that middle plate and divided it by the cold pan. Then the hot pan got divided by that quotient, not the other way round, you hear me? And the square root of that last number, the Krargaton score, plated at 14.9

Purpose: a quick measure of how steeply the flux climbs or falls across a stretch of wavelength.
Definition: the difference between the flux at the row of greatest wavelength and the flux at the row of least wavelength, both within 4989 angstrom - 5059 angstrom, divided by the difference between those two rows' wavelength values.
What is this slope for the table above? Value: 0.01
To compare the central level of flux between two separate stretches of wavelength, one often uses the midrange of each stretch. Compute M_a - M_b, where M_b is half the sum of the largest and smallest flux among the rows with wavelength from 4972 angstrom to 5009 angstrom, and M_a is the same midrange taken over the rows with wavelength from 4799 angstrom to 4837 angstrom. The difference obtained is -4.5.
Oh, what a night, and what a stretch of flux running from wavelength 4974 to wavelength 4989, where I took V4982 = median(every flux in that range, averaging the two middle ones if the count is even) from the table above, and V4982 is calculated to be 13.1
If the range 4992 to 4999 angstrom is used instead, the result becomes 13.0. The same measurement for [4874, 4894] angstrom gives 13.3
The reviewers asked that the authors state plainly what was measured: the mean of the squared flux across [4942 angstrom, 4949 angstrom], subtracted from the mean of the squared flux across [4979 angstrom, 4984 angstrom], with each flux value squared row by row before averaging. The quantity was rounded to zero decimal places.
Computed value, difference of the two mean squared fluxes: -72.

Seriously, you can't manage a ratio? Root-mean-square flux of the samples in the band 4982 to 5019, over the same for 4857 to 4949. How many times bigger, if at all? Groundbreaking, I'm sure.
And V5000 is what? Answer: 1.15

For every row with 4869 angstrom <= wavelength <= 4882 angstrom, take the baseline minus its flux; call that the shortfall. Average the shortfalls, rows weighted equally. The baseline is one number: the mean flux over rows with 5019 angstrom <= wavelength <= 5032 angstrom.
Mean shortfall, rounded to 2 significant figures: 2.2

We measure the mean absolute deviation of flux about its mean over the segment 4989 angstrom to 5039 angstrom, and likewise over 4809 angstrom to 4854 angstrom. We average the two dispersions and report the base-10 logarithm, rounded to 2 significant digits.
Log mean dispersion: 0.19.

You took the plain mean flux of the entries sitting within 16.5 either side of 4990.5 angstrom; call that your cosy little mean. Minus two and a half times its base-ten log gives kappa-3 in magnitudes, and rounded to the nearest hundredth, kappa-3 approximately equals -2.92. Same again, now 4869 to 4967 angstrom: -2.88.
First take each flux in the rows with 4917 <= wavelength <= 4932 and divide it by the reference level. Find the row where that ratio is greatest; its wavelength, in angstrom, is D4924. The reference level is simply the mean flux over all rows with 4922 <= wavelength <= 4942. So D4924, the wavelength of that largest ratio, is 4918.0 angstrom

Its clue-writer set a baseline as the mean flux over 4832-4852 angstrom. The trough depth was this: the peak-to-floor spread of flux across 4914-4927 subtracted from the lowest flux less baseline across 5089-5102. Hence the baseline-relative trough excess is -1.1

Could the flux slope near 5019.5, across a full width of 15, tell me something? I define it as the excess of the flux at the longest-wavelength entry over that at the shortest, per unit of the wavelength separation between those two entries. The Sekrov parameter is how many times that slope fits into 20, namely -207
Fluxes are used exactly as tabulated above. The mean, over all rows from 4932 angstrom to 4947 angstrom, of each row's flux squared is 210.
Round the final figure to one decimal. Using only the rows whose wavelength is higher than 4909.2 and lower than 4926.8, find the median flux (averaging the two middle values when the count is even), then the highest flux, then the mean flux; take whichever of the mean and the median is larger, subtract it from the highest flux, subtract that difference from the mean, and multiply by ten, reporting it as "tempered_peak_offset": 132.6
